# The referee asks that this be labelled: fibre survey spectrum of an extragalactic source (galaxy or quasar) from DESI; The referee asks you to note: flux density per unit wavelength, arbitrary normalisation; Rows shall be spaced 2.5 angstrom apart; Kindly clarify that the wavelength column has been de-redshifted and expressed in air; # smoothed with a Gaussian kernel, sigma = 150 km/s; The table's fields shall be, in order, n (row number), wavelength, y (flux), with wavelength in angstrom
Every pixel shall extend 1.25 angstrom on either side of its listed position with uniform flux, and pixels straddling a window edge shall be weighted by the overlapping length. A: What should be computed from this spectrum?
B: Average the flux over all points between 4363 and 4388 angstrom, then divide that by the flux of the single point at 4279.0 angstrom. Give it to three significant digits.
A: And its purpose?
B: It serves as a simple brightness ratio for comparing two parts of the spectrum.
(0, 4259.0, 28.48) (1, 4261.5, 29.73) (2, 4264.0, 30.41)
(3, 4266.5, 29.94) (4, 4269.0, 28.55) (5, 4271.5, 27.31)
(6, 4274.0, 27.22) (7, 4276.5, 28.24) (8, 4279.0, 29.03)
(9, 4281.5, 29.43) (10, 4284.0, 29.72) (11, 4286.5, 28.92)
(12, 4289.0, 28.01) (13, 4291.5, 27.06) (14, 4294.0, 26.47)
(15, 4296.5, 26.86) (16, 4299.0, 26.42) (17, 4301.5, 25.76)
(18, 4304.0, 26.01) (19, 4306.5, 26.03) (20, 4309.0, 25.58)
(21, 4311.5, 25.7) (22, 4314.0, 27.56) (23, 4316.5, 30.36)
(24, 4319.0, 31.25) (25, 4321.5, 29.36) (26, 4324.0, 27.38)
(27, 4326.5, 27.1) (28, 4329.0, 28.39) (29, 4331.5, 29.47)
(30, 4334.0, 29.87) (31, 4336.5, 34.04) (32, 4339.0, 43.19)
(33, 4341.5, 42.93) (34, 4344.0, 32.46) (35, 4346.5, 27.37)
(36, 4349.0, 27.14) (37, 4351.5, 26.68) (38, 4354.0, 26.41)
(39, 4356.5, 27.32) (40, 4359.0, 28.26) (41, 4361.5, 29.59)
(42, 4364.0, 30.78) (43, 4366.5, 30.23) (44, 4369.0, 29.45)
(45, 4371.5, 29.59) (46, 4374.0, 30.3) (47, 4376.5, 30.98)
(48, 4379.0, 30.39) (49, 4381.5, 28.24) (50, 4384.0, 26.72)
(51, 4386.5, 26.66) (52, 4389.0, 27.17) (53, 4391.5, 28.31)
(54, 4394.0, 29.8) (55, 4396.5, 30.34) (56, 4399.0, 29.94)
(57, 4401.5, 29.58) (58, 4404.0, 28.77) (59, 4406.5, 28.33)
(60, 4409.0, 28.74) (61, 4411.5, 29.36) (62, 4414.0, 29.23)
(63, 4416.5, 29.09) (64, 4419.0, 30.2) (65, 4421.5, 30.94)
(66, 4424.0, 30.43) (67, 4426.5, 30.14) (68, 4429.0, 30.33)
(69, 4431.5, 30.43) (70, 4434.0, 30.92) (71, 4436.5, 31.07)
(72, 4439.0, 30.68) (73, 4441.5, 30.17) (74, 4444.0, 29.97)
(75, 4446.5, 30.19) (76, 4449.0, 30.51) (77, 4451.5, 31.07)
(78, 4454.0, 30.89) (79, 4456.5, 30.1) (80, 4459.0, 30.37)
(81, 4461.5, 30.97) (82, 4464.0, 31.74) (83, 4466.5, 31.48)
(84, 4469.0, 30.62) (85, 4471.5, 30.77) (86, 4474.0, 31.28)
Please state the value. 1.01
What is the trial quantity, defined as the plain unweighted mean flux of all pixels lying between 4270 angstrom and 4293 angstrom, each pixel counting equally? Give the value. 28.3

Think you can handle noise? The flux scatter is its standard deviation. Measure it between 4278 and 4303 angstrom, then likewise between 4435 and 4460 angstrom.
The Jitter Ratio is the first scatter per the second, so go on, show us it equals 3.5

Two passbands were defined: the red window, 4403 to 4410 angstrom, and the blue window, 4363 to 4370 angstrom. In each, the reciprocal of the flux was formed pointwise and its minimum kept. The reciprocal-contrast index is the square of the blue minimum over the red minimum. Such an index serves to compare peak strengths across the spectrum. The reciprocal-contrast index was 0.87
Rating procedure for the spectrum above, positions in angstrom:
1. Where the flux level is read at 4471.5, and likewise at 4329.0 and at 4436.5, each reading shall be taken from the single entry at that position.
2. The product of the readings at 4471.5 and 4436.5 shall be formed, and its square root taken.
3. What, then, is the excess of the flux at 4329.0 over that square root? -2.5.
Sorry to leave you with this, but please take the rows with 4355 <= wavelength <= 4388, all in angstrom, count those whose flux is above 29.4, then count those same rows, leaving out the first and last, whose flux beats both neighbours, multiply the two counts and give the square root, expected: 4.0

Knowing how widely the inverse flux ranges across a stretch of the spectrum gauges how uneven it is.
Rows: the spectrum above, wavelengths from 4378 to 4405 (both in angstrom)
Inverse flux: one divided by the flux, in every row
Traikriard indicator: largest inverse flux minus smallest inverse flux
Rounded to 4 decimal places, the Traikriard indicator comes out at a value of 0.0046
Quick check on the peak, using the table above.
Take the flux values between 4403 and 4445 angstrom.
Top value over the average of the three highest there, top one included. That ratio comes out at 1.00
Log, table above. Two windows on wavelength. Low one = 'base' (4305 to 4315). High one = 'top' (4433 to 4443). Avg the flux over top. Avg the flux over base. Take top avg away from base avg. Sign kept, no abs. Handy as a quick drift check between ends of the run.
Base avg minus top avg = -4.5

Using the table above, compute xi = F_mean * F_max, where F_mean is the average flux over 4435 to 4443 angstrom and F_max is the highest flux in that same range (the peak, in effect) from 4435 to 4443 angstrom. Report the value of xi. 952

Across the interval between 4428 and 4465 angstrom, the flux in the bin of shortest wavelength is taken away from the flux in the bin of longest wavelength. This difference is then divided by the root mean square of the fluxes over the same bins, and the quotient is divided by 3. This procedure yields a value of 0.015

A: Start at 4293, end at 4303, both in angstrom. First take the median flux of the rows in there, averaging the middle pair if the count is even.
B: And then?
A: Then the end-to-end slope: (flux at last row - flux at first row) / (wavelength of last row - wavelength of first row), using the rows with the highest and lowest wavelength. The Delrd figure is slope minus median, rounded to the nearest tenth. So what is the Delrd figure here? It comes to -26.5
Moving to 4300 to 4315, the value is -25.7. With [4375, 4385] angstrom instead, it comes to -29.9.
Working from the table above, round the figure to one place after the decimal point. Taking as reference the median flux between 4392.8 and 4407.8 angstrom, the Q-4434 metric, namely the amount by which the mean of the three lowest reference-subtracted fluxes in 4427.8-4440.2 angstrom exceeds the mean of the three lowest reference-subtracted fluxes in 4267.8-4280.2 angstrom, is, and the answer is 2.9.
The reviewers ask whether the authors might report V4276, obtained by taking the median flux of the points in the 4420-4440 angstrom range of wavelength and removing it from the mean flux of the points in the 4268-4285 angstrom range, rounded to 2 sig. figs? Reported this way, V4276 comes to -2.1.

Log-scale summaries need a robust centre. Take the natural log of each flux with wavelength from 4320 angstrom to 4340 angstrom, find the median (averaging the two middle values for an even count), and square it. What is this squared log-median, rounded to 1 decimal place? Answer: 11.4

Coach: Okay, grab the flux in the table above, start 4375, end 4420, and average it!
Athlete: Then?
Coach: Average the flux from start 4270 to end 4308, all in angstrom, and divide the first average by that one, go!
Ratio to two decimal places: 1.05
